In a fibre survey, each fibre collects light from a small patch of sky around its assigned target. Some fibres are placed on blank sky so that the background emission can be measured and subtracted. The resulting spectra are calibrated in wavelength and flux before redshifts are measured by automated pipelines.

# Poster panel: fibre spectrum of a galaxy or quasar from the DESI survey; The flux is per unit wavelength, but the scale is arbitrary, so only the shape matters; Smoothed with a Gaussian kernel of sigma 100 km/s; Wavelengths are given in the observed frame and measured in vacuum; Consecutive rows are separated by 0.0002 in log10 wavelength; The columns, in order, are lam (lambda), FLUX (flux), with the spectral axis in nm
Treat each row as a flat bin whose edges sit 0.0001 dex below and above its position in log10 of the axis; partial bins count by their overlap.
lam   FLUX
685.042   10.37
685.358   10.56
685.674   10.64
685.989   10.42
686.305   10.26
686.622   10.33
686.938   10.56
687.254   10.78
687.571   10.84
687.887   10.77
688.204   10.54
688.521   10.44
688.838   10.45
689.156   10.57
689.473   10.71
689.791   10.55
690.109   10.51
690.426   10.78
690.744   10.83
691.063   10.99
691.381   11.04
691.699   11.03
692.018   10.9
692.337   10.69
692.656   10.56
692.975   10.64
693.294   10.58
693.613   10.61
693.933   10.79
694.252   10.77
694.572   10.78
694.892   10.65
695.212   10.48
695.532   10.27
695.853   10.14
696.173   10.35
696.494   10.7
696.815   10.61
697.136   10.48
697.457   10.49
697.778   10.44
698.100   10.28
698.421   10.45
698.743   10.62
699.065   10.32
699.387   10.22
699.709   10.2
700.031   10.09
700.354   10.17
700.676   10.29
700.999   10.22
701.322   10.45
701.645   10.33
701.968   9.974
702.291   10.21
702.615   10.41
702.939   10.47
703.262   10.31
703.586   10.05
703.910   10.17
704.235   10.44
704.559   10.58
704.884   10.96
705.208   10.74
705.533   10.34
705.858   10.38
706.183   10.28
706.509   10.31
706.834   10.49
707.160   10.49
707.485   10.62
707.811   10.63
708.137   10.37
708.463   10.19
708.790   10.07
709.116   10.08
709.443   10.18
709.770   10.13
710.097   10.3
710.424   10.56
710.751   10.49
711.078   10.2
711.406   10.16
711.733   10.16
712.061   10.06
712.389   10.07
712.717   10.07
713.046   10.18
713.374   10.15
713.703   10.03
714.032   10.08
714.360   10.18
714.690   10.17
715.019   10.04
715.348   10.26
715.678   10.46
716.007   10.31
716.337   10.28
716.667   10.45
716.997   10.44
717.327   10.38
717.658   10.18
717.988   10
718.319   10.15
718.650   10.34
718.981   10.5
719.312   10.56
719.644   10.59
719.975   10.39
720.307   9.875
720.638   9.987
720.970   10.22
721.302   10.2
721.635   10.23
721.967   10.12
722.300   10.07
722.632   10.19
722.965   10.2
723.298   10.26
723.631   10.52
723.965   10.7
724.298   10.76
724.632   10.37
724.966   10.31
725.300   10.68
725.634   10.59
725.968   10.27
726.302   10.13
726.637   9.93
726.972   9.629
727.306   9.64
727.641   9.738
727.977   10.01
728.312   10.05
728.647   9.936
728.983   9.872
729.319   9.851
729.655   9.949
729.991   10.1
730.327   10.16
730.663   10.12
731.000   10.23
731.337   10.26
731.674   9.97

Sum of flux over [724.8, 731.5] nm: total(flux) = 201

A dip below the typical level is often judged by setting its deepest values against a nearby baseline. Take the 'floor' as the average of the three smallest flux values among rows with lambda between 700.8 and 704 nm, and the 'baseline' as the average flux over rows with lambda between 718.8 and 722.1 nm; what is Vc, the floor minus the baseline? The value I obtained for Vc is -0.20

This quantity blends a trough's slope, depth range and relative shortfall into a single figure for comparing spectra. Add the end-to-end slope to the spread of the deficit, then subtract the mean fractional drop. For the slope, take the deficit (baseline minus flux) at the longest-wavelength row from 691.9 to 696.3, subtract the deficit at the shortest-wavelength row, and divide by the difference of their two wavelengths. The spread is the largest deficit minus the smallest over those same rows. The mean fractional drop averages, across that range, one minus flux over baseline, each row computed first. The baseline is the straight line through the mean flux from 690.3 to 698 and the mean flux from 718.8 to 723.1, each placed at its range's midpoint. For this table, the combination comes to 0.81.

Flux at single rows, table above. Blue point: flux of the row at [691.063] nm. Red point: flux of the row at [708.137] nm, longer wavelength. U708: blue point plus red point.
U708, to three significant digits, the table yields 21.4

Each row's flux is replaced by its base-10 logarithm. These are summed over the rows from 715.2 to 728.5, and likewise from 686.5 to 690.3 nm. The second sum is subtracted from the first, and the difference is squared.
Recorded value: 791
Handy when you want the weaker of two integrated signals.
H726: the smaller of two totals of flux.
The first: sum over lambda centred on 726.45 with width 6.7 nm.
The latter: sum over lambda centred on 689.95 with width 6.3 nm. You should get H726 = 203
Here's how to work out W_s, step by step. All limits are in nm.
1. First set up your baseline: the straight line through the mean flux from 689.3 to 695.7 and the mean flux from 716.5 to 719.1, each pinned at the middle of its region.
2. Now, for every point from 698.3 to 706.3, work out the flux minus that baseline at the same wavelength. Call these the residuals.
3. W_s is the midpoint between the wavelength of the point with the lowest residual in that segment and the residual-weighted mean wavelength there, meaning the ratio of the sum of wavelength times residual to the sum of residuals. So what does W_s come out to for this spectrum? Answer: 701.59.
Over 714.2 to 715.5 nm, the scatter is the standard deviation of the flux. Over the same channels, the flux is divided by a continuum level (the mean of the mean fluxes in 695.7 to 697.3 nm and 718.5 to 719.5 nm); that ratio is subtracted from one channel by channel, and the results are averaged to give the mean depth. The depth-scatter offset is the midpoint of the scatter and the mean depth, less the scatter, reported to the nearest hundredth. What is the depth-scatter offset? -0.03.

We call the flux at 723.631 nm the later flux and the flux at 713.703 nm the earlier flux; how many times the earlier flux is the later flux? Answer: 1.05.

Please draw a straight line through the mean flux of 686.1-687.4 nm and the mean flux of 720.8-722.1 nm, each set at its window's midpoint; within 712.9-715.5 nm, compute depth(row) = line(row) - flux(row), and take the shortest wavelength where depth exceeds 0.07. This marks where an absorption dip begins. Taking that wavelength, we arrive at 713.046 nm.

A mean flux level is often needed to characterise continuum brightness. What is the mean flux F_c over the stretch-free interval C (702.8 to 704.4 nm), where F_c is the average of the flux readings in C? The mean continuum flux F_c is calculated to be 10.29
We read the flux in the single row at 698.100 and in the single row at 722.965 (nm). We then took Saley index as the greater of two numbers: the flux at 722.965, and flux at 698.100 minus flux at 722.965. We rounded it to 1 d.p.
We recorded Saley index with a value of 10.2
